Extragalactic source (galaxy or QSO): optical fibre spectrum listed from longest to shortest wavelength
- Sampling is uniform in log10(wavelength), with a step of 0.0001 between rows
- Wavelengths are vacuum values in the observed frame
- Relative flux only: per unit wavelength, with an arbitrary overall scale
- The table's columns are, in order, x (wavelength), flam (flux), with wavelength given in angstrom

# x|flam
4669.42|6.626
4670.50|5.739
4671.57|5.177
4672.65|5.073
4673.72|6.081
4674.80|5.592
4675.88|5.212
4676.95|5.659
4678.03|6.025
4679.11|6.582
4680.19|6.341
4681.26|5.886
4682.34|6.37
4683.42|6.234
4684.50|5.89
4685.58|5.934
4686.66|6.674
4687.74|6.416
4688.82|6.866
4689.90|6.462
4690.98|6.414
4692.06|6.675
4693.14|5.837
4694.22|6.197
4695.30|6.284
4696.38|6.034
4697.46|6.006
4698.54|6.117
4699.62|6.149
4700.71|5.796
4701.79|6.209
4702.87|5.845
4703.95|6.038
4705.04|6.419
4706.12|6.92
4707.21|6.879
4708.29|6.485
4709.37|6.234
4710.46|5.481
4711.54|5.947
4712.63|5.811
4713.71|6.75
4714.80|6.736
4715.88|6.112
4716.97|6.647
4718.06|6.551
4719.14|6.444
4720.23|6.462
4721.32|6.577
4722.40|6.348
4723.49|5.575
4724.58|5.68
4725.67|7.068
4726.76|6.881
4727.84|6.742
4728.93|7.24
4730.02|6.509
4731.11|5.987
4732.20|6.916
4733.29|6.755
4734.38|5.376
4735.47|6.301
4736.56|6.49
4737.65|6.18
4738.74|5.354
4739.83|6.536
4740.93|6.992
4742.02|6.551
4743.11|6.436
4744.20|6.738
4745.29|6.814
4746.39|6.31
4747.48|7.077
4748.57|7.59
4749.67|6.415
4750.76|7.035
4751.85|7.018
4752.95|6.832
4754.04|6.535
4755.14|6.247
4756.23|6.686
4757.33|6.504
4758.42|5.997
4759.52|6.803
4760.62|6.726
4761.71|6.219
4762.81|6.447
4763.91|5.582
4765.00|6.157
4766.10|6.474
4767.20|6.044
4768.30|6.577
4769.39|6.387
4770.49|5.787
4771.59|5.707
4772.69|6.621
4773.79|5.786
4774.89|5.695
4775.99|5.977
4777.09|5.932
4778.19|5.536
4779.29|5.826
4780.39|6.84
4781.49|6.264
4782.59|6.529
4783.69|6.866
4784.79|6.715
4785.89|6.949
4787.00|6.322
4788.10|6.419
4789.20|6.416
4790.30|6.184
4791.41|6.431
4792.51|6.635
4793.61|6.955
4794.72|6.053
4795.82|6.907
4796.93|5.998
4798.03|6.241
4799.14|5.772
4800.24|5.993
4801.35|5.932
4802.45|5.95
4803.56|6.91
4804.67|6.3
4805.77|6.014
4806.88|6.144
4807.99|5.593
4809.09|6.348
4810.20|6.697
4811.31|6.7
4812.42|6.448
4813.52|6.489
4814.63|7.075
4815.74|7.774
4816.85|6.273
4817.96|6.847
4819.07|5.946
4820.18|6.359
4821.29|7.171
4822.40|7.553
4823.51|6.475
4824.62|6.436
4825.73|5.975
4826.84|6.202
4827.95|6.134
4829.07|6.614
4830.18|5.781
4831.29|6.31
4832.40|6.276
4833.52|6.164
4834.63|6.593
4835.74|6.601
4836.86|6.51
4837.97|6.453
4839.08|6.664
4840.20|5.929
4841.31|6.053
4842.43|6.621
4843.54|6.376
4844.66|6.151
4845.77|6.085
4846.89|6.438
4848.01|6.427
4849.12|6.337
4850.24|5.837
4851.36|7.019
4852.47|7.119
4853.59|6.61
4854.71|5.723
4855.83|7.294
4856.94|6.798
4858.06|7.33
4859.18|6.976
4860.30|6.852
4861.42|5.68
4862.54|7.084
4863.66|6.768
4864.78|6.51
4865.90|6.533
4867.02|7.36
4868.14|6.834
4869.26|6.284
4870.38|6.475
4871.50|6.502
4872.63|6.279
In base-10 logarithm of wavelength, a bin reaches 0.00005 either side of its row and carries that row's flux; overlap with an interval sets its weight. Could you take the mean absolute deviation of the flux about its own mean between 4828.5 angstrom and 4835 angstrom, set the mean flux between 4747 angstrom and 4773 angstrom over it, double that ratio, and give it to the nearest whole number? 60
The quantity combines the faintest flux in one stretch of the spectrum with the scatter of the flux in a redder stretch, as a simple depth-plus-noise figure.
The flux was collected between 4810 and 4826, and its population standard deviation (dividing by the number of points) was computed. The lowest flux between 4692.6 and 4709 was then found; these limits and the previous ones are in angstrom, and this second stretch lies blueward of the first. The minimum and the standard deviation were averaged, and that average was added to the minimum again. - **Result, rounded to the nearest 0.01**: 8.95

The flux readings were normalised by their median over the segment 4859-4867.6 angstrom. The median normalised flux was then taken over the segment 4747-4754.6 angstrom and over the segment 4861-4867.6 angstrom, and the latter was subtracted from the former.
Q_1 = 0.05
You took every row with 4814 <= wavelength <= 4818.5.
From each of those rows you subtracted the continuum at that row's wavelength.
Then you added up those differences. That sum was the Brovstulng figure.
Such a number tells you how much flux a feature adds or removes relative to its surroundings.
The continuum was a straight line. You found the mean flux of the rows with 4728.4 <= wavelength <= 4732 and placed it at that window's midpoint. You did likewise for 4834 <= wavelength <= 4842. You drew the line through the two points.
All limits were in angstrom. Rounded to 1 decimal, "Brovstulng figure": 2.2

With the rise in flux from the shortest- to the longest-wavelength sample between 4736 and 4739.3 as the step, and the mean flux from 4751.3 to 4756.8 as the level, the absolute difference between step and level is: 7.8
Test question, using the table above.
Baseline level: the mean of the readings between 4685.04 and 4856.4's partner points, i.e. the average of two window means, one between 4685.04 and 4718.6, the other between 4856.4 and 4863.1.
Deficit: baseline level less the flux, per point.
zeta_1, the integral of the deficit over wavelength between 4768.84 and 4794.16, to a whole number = 6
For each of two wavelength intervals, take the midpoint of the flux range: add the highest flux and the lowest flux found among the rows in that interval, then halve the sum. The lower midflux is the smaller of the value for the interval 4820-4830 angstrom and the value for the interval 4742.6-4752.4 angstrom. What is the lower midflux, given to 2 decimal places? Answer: 6.76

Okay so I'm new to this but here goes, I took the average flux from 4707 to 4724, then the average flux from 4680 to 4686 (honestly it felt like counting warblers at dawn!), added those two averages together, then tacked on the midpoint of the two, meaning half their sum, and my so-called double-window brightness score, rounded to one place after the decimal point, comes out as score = 18.6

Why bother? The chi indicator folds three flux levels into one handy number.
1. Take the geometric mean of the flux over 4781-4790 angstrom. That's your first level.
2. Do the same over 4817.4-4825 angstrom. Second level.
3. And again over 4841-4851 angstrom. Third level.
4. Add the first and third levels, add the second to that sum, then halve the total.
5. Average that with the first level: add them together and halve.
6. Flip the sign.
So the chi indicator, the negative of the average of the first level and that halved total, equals -8.15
